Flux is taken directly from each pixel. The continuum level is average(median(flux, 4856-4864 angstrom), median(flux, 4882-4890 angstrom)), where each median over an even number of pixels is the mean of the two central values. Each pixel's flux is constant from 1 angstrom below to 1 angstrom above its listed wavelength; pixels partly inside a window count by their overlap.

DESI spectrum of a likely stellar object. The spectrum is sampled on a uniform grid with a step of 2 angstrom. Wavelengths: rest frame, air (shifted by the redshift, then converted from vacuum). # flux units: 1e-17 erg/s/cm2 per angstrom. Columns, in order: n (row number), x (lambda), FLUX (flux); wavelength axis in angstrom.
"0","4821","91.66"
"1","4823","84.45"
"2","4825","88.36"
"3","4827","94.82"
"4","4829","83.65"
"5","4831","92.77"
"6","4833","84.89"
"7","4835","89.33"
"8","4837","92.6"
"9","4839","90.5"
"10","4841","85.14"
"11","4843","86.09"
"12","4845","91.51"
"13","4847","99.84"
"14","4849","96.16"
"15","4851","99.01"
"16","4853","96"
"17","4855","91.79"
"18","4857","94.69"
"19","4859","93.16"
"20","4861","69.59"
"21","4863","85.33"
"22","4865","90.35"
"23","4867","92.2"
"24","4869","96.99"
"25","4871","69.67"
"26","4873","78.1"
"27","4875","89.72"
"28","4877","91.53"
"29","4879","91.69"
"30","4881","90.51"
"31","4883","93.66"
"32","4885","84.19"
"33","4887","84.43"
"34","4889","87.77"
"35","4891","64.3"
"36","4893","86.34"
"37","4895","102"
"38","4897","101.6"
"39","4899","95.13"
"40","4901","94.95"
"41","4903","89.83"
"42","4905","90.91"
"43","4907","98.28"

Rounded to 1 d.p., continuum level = 87.7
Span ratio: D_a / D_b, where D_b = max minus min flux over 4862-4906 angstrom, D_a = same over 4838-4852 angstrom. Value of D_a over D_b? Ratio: 0.39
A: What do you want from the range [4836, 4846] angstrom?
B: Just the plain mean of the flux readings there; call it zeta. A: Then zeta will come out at 89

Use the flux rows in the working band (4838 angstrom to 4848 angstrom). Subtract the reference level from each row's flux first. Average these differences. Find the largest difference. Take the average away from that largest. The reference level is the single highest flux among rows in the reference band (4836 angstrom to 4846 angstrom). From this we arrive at 9.2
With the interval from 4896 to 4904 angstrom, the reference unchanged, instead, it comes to 6.2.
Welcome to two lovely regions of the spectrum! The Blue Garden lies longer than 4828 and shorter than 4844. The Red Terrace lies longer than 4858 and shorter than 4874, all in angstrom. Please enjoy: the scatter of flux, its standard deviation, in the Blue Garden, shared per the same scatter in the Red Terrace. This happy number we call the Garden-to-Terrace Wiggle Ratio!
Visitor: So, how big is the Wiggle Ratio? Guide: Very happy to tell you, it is 0.34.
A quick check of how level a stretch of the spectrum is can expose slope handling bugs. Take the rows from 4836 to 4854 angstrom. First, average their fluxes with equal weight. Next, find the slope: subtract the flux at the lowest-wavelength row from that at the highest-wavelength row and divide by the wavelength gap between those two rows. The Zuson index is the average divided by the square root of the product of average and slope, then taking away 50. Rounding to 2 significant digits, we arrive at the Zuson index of -29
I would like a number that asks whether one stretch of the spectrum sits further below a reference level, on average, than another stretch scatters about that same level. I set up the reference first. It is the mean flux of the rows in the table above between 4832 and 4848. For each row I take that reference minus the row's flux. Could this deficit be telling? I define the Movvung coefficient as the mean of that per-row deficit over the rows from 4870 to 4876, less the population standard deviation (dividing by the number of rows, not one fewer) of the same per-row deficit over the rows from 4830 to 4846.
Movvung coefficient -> 7.7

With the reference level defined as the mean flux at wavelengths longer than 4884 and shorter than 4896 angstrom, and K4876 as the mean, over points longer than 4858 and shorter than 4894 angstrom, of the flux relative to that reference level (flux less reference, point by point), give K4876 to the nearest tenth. 0.7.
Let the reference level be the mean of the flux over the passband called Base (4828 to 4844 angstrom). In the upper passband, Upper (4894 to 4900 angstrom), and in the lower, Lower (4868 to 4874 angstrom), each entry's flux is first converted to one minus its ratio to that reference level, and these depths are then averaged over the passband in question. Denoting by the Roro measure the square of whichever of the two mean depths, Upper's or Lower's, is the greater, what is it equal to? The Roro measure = 0.0055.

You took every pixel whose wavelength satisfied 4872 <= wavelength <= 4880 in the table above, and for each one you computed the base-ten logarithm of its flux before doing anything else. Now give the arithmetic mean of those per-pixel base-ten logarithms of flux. 1.94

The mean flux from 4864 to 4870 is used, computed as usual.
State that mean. 93.2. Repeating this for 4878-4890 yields 88.7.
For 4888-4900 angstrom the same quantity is 89.5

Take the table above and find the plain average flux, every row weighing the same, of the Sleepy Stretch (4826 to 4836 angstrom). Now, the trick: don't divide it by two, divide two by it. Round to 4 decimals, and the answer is 0.0224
